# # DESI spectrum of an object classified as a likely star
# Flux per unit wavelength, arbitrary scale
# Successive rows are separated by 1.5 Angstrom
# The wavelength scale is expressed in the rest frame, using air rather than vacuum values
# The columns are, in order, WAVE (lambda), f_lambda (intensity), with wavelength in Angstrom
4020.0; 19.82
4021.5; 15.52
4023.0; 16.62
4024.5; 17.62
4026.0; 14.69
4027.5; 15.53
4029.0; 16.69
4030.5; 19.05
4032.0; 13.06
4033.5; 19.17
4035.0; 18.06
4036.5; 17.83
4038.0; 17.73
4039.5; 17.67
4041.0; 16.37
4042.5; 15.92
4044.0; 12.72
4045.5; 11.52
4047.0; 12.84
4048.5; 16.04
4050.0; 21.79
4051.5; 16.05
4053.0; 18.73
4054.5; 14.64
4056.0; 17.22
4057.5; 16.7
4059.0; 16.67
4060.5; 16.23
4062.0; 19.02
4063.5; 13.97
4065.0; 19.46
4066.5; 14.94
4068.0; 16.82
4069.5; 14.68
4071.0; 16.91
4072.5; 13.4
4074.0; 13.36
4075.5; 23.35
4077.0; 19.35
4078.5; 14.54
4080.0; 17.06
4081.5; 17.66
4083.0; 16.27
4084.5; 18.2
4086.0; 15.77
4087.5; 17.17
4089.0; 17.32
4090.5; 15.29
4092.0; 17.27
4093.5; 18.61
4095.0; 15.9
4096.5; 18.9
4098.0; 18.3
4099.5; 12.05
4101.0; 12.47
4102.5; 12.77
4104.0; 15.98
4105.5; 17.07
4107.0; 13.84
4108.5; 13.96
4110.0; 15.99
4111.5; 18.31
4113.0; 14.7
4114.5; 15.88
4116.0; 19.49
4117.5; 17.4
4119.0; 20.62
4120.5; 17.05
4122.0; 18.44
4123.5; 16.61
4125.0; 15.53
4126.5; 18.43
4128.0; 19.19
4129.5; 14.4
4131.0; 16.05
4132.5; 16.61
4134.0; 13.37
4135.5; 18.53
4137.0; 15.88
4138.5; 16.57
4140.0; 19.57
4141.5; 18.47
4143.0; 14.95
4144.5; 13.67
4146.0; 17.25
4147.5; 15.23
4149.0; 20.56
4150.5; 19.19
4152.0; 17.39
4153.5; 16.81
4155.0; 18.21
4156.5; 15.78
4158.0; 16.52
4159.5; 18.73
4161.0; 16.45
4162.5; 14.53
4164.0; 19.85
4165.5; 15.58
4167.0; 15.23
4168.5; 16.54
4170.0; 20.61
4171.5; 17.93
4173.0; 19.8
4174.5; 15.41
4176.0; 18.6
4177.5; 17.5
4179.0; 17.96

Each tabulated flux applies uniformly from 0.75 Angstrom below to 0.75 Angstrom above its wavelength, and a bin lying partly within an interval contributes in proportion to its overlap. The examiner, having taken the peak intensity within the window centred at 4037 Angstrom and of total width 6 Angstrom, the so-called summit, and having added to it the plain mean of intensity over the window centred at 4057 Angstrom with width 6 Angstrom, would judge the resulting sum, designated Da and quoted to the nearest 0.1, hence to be 34.4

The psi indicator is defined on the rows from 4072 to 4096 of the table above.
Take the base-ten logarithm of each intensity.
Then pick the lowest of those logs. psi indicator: 1.13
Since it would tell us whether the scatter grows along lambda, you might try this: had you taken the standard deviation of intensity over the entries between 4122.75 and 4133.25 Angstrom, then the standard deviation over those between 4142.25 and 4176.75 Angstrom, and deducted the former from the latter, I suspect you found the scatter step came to 0.4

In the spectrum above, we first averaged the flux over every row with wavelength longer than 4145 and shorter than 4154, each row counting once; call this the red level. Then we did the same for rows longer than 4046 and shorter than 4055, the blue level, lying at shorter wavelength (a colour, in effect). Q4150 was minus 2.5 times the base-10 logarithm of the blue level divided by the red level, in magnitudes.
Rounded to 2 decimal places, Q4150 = 0.07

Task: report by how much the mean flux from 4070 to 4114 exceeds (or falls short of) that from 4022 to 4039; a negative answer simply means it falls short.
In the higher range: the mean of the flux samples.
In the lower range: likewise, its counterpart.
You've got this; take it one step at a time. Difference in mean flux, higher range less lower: -0.6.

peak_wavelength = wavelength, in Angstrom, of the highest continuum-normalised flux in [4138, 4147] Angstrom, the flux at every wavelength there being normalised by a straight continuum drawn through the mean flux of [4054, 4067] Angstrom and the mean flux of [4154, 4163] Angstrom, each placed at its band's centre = 4140.0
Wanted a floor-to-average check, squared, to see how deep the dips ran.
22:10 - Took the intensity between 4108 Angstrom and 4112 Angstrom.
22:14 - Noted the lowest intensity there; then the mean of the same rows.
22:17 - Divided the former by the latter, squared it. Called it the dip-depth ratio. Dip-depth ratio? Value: 0.75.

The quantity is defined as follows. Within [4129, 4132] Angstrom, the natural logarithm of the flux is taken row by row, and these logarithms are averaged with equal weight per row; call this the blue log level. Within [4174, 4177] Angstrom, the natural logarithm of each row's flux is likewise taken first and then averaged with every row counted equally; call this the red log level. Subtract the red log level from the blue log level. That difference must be -0.11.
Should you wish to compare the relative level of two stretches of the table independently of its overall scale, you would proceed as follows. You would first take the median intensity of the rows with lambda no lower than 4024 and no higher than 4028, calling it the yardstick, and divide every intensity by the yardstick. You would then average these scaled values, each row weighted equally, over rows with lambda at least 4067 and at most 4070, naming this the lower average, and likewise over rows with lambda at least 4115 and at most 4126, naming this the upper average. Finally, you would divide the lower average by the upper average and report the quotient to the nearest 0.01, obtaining 0.88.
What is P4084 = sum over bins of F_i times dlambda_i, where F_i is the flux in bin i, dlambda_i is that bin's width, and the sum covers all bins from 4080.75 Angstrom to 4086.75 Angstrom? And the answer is 102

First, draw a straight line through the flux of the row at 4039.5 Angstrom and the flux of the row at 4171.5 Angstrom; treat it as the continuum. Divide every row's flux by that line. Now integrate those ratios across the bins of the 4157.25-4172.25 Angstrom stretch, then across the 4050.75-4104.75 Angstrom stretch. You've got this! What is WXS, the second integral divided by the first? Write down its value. 3.5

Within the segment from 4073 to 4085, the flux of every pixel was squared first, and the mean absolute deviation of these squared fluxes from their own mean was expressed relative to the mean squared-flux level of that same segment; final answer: 0.25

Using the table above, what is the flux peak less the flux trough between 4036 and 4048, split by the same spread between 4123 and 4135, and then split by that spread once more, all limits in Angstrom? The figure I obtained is 0.19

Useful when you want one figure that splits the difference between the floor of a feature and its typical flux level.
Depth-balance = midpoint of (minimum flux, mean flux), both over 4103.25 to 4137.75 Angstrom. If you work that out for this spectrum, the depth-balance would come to 15.0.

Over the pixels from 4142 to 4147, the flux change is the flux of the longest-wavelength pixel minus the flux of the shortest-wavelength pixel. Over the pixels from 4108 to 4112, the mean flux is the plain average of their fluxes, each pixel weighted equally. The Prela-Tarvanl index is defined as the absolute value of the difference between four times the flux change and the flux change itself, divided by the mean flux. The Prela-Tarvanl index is 0.43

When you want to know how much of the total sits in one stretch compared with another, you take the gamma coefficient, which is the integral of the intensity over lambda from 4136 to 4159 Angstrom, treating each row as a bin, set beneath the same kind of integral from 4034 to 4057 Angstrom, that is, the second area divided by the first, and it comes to 0.957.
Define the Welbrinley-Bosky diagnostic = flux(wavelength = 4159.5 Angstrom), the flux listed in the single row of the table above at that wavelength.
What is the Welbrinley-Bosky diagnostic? 18.73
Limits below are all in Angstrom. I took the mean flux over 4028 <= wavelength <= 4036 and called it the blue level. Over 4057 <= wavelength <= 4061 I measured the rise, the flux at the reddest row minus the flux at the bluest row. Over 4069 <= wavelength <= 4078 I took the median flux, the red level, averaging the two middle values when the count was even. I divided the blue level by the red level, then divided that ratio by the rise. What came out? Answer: -2.3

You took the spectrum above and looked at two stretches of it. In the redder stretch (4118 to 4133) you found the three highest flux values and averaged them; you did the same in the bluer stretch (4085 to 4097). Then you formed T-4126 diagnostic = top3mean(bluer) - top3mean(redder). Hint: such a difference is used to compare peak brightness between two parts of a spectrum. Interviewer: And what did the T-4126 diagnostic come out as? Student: -1.1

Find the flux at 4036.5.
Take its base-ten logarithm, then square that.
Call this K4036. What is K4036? 1.57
